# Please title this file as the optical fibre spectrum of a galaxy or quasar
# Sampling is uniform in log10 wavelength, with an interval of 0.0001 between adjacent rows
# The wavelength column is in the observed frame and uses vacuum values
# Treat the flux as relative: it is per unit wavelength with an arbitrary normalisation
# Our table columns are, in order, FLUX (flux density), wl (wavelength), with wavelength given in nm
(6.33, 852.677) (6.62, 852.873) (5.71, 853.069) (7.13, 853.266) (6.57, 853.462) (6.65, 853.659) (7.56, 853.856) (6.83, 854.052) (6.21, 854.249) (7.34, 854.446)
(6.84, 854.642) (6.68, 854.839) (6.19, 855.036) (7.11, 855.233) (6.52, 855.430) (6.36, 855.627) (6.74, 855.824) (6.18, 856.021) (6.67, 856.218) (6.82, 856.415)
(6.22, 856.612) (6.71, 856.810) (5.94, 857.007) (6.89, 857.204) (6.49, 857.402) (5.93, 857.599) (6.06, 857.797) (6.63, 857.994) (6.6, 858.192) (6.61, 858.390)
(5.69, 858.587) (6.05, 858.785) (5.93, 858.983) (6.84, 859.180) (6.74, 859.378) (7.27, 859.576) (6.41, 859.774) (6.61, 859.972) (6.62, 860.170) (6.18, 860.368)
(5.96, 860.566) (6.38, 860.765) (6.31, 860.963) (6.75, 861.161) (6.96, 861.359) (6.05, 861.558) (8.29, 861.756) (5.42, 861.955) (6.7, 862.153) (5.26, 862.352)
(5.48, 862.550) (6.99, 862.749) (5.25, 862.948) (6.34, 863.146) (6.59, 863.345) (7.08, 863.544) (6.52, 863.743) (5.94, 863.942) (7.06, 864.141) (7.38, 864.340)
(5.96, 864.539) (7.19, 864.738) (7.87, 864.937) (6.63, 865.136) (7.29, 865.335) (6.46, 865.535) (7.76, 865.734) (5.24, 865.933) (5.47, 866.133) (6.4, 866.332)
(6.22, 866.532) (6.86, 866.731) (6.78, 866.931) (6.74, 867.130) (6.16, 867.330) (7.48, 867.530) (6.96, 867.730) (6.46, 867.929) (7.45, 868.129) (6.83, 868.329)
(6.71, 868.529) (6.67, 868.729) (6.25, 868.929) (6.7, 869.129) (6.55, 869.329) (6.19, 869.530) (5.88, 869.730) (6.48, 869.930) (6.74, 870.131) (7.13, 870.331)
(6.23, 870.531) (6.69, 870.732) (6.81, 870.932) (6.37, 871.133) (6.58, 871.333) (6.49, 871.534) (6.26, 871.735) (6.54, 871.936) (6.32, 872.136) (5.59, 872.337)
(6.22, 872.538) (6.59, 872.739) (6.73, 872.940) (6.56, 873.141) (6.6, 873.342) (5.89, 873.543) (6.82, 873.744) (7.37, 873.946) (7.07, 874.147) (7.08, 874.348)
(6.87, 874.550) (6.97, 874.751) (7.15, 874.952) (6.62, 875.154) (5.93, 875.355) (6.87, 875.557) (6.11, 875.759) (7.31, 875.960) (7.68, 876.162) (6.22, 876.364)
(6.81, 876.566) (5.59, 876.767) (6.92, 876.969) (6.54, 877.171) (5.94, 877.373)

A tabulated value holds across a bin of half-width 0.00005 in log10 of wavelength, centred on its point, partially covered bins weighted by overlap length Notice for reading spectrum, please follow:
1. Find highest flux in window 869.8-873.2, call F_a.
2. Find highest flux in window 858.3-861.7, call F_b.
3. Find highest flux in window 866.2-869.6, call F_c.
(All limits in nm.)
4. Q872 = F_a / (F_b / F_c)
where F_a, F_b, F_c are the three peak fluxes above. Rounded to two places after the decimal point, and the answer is 7.34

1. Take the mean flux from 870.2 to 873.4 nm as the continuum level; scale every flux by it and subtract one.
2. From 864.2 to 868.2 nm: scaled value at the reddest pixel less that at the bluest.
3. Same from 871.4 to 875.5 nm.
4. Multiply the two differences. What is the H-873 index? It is -0.001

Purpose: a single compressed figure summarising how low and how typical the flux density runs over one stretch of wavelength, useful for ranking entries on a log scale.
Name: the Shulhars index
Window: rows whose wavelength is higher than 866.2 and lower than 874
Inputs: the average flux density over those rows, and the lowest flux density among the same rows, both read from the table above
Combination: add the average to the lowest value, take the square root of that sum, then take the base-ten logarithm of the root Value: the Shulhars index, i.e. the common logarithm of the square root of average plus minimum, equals 0.542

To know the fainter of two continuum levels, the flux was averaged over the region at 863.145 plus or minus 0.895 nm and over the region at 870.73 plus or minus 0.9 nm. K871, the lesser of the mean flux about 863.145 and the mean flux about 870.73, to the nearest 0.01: 6.16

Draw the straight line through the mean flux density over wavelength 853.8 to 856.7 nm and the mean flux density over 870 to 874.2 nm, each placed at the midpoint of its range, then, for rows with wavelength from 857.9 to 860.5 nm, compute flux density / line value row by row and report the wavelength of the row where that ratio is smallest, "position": 858.587 nm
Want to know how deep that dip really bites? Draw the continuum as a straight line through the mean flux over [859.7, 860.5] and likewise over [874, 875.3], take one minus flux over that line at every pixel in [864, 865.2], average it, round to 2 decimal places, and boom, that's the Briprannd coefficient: -0.06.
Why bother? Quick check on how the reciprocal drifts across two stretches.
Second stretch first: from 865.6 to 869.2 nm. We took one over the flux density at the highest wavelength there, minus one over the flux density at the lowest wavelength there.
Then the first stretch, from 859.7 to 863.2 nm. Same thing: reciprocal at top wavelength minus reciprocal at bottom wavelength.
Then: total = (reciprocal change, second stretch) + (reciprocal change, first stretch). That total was 0.02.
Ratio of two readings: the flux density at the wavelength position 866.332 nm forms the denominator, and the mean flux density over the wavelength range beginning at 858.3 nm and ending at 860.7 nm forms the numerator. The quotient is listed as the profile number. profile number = 1.00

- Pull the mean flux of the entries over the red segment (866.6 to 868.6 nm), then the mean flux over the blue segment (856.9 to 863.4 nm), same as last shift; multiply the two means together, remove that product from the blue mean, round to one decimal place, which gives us -37.2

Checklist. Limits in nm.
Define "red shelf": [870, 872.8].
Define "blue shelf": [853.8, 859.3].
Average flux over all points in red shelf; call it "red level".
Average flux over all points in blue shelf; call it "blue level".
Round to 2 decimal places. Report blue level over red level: 1.01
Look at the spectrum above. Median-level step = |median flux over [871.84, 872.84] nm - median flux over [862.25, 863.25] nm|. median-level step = 0.84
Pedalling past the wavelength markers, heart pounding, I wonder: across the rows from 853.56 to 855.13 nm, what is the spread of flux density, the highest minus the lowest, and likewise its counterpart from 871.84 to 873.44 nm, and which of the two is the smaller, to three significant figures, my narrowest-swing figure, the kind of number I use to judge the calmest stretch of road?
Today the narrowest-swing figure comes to 1.14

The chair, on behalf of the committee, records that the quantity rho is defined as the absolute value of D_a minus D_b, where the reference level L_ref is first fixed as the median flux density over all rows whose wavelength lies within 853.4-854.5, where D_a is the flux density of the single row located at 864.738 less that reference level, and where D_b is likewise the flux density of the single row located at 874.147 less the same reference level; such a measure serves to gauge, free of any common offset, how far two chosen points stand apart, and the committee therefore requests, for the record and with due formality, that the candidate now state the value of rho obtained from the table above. 0.12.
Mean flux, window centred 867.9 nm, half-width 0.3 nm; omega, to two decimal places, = 6.96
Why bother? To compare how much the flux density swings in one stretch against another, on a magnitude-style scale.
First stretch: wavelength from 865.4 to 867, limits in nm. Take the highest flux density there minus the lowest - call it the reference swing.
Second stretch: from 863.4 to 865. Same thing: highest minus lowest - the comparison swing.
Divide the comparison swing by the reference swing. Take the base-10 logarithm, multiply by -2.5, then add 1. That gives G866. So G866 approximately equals 1.3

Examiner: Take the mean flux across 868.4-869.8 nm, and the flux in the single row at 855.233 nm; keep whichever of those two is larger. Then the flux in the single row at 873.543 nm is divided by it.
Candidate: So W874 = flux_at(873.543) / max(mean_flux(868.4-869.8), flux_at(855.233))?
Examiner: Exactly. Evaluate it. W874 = 0.83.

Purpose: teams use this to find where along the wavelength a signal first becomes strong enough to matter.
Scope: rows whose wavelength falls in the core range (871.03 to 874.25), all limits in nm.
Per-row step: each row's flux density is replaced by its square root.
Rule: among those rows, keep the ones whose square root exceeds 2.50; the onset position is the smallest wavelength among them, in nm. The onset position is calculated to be 871.133 nm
